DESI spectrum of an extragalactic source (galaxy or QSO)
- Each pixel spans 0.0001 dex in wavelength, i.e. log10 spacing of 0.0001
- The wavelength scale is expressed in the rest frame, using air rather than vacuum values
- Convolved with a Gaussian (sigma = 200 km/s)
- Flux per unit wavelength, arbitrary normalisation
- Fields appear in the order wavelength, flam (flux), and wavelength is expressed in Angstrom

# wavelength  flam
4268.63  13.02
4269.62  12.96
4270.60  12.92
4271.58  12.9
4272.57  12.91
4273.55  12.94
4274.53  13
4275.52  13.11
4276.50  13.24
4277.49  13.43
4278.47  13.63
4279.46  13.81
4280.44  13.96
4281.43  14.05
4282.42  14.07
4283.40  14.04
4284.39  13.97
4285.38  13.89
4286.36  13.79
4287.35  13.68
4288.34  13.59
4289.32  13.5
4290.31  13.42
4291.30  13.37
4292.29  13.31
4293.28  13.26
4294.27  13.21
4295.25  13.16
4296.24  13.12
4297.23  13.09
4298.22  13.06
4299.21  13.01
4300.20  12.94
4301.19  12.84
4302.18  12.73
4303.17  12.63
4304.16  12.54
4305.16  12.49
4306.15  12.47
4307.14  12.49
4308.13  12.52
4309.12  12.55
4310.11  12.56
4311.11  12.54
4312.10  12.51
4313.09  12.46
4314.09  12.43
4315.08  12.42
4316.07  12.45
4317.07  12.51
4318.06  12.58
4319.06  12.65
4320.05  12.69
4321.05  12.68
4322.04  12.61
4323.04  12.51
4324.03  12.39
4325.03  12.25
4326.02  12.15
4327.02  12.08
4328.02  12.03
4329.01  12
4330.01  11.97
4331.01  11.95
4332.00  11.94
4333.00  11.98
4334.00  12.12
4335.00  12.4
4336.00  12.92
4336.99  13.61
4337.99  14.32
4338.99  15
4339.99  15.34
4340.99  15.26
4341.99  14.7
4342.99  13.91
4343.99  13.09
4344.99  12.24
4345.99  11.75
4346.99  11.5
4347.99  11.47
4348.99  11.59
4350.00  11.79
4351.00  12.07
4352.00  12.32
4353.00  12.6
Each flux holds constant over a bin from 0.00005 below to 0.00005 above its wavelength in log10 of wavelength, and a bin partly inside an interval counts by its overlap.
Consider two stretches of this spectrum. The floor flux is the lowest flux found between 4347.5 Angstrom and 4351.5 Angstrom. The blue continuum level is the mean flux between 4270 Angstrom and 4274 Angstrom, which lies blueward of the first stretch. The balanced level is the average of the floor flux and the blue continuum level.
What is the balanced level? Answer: 12.2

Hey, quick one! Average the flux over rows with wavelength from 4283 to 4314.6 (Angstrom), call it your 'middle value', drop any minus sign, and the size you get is 13.0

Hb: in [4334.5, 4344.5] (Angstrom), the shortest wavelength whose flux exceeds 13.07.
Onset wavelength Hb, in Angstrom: 4336.99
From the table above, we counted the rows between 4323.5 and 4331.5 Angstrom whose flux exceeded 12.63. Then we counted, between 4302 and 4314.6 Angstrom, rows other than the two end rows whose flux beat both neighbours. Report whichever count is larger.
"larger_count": 1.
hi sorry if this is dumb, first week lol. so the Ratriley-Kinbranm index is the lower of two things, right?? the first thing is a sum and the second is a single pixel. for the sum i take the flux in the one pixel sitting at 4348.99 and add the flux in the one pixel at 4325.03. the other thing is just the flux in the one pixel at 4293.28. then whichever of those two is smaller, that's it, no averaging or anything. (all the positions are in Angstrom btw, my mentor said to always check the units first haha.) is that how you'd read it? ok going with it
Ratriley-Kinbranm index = 13.3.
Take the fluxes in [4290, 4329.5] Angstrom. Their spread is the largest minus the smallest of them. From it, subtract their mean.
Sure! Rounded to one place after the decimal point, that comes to -11.2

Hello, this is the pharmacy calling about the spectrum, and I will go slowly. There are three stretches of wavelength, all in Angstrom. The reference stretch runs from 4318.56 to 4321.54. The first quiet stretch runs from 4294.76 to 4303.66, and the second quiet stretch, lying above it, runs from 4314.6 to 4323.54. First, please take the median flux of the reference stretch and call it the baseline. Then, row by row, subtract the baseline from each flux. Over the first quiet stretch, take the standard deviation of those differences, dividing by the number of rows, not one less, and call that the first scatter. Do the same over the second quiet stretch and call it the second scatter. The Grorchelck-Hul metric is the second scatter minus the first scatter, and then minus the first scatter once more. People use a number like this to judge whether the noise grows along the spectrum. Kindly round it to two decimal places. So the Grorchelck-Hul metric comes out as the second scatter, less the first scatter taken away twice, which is -0.25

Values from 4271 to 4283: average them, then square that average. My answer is 180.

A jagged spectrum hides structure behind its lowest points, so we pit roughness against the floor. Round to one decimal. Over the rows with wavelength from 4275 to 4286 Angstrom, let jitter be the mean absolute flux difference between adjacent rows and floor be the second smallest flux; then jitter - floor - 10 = -23.1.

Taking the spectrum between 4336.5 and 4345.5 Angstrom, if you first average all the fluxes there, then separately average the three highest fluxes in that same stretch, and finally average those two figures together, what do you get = 14.7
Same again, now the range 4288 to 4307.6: 13.3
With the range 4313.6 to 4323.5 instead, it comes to 12.6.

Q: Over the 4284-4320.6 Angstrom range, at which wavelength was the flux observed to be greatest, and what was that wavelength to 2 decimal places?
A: 4284.39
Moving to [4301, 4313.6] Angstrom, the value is 4301.19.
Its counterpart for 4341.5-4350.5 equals 4341.99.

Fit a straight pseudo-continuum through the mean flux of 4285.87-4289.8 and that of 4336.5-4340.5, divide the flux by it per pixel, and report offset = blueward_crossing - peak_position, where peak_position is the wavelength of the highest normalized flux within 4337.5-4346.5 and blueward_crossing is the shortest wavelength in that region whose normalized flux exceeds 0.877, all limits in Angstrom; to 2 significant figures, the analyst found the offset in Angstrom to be -2.0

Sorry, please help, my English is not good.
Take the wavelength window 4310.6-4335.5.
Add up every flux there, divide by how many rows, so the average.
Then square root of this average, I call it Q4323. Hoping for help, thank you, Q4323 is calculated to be 3.51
